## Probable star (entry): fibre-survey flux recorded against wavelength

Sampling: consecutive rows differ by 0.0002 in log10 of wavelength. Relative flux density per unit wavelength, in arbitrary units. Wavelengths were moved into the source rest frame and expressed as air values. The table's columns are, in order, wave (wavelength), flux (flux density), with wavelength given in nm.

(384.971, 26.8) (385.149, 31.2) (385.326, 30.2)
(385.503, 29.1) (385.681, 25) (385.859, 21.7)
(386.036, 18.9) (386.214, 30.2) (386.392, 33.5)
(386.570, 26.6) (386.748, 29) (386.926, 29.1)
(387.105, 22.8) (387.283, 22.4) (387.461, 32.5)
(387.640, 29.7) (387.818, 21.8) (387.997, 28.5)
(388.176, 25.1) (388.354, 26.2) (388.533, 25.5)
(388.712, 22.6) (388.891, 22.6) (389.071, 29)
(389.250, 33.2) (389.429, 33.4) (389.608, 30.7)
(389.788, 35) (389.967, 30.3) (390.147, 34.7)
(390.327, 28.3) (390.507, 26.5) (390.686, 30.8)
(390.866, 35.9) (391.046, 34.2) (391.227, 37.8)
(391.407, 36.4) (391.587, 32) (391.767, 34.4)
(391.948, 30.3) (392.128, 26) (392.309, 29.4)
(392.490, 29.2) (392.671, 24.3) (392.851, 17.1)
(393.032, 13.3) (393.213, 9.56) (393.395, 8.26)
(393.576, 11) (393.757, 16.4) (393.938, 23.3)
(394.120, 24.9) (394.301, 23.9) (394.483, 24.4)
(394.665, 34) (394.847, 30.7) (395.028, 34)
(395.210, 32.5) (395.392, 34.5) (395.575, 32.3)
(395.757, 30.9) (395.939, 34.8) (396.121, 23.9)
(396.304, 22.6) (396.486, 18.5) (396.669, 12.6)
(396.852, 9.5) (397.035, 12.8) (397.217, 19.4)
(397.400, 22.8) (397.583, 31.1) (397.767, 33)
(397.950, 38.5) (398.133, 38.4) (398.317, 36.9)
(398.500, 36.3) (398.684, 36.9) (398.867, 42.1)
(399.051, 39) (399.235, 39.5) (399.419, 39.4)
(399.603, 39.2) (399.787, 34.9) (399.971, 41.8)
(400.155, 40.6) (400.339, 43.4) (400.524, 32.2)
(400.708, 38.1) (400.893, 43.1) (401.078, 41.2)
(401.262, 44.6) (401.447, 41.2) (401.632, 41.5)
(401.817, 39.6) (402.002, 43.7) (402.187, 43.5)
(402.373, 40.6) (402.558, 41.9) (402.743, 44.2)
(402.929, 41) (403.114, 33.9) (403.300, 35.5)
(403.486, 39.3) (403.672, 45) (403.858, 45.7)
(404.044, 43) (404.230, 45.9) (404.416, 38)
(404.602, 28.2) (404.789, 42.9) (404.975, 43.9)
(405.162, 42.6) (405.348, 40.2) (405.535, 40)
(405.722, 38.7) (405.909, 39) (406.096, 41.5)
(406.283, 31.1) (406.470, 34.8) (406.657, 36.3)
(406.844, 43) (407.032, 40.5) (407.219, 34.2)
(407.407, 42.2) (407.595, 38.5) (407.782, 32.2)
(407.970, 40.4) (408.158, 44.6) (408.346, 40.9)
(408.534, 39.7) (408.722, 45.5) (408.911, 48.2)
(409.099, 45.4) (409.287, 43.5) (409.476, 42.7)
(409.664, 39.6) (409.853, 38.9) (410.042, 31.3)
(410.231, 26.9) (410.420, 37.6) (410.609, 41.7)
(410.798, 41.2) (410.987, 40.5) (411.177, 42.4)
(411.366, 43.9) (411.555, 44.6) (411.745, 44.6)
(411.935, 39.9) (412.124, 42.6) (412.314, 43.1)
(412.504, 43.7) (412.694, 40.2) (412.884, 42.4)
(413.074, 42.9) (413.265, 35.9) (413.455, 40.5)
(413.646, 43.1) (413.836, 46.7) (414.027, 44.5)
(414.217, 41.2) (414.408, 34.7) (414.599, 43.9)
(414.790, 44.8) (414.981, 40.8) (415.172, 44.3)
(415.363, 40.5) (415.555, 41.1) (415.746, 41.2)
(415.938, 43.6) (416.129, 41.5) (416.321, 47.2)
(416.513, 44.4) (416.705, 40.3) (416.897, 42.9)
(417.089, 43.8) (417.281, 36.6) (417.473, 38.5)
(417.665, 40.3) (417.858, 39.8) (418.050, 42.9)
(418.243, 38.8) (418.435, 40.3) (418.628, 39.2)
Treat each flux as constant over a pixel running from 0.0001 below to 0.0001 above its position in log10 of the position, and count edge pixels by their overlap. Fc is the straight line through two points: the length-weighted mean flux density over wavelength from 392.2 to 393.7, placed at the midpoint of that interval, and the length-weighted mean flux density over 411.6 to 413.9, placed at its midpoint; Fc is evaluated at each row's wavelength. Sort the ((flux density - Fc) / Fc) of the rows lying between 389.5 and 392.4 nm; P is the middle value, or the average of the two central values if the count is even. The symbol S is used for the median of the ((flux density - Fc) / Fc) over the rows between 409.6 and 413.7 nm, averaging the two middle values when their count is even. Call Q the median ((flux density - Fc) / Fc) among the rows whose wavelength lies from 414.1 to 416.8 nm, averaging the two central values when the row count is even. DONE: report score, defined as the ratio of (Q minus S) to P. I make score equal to 0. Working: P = 1.1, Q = -0.1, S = 0.01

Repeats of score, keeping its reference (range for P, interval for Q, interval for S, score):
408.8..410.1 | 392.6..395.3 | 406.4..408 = 1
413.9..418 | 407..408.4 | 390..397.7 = 4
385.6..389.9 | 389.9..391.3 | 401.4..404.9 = 1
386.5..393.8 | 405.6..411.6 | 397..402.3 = 0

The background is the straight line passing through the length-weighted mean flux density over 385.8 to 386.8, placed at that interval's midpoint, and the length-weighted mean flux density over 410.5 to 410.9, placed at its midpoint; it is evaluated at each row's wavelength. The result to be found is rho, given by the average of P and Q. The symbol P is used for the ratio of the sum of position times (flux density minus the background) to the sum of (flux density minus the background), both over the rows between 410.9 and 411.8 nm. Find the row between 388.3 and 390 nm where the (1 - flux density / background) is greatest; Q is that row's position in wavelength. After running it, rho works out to 400.25 nm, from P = 411.61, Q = 388.891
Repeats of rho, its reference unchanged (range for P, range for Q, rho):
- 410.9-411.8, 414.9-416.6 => 413.48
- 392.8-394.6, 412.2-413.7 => 403.38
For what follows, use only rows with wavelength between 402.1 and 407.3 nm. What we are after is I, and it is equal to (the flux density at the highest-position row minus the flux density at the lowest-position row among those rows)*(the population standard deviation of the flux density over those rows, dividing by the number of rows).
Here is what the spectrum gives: -41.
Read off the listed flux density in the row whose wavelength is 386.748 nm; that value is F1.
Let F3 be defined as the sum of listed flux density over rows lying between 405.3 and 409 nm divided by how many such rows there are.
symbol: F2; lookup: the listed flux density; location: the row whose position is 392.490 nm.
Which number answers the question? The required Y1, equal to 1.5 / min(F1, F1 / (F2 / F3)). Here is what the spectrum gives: 0.052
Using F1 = 29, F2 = 29.2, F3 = 39.6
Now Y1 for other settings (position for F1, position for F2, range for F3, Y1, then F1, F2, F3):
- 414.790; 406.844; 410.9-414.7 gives 0.034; 44.8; 43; 42.1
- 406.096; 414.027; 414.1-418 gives 0.039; 41.5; 44.5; 41.6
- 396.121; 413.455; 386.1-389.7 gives 0.092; 23.9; 40.5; 27.7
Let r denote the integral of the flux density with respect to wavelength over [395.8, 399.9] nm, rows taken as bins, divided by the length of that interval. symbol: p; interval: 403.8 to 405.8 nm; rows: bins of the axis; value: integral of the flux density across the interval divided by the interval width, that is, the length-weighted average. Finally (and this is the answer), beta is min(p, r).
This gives 30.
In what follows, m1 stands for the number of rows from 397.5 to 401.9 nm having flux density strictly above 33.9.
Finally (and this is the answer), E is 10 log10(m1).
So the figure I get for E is 13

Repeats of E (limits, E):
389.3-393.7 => 8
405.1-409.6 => 13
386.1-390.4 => 3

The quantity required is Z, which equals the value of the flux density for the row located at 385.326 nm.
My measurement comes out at 30.2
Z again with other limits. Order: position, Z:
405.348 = 40.2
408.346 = 40.9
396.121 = 23.9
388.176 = 25.1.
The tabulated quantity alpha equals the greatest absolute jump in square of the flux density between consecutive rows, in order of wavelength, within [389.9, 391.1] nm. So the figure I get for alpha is 403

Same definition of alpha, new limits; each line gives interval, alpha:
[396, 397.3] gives 213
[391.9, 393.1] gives 298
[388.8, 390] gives 330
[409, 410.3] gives 534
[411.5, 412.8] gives 397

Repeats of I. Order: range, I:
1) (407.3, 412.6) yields 7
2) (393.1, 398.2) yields 267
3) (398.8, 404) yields 12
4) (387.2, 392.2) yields 16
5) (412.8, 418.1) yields 1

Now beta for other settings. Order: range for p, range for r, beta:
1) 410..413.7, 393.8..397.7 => 25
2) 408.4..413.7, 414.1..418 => 41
